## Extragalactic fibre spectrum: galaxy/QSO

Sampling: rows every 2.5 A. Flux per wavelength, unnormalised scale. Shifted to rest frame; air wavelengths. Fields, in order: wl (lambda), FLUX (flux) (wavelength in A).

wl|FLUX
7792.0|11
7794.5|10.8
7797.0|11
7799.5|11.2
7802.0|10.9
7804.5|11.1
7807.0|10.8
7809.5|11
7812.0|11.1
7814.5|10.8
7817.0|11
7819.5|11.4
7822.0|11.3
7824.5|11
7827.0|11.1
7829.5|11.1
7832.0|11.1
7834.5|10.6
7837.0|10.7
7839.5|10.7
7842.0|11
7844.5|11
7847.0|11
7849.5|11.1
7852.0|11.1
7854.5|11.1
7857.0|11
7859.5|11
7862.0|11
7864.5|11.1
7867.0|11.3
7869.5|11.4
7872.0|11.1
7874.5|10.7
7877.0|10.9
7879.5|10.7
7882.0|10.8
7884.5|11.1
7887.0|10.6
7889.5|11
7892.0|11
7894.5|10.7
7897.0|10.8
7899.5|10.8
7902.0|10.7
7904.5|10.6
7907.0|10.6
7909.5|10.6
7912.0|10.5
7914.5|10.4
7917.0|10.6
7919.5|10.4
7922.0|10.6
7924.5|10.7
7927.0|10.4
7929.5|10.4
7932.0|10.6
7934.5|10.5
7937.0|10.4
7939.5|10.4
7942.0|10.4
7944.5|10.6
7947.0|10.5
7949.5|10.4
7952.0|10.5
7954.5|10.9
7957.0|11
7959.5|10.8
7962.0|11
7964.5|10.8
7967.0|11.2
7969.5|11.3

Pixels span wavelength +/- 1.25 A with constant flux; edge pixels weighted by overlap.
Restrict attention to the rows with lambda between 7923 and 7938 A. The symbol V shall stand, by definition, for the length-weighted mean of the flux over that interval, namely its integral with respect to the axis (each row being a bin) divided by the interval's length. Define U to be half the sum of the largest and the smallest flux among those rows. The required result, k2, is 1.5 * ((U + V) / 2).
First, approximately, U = 10.55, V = 10.5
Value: 15.8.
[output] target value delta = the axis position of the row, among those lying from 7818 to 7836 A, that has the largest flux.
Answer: 7819.5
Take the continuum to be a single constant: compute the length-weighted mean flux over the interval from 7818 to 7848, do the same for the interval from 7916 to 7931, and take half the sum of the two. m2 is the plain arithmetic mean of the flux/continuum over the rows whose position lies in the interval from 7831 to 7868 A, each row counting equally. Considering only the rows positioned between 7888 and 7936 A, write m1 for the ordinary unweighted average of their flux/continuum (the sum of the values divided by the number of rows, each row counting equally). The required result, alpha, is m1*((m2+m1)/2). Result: 0.99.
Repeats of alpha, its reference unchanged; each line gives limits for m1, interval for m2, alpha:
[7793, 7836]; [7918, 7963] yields 1.03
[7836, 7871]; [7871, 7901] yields 1.04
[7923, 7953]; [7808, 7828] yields 0.98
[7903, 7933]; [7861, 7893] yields 0.98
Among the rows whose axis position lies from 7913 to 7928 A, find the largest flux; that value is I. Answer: 10.7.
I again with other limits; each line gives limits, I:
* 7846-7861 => 11.1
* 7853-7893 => 11.4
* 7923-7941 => 10.7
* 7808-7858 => 11.4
